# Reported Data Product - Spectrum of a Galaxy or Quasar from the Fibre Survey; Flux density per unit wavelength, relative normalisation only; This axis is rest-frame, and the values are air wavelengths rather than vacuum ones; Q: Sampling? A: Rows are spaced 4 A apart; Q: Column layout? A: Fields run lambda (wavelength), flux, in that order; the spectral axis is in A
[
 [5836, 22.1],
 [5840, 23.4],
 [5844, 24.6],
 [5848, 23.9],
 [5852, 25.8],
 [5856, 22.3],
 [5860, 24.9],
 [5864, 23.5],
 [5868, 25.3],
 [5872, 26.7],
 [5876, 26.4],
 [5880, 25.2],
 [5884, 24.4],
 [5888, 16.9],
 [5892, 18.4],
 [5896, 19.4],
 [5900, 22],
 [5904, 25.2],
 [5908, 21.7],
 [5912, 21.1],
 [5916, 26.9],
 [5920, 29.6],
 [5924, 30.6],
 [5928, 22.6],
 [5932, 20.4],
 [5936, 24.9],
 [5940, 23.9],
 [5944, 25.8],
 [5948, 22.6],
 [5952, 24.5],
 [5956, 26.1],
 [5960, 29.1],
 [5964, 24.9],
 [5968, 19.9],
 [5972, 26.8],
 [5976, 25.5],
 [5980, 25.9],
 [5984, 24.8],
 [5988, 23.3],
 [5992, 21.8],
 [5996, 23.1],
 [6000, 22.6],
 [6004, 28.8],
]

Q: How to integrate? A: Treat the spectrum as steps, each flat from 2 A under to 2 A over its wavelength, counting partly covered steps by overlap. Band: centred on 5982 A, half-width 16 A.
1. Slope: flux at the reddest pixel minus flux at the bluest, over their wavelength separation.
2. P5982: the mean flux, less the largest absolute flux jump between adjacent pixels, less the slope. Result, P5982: 16.9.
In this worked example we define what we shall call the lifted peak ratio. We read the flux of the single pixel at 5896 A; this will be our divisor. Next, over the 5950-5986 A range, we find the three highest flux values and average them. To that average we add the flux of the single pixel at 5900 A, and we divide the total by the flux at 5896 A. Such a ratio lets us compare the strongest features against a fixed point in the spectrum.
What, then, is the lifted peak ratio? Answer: 2.5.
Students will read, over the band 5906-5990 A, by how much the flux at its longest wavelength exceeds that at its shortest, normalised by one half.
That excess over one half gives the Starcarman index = 3.2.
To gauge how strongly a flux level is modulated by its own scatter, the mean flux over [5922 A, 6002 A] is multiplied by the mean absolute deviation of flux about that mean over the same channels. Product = 49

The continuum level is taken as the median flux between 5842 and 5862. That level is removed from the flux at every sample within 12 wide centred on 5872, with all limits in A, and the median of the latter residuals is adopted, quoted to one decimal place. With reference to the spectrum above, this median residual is 1.8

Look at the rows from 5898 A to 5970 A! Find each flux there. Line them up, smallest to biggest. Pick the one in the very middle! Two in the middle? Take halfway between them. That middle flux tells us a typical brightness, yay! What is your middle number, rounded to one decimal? 24.7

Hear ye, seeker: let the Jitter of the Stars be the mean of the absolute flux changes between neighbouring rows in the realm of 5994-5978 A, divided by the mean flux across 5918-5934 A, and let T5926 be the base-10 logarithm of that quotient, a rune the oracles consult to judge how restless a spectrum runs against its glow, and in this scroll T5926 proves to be -1.3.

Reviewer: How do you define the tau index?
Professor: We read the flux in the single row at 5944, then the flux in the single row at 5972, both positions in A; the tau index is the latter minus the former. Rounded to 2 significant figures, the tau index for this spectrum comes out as 1.0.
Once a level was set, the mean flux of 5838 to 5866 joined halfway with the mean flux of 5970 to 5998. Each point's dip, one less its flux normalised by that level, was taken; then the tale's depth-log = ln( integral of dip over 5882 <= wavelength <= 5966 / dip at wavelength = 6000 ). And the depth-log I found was 3.0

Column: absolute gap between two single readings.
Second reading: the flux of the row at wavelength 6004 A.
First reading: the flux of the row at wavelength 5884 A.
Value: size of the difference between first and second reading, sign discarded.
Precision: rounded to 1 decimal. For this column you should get 4.4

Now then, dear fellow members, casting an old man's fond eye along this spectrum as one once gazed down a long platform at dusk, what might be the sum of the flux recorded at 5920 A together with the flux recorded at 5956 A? 55.7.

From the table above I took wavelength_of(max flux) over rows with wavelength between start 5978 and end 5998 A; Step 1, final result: 5980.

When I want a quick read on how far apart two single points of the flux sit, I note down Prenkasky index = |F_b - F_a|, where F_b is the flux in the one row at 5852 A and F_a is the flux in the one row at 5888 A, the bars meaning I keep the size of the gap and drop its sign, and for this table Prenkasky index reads 8.9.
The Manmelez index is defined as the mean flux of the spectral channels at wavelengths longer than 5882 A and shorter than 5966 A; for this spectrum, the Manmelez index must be 23.9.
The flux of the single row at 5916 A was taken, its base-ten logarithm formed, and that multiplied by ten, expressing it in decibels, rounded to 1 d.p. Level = 14.3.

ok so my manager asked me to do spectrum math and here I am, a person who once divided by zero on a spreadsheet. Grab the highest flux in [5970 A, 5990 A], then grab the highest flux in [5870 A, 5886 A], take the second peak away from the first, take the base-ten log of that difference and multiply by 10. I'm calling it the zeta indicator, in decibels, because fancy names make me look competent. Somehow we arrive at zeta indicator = -10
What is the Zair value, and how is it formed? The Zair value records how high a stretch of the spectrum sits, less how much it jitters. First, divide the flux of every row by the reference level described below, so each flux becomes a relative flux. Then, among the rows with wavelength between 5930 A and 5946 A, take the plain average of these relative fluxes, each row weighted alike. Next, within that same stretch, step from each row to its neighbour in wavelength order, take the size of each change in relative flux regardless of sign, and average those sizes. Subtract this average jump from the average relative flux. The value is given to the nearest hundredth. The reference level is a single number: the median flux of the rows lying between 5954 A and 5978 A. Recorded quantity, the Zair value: 0.82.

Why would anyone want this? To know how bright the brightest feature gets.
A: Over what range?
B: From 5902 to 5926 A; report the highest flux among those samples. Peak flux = 30.6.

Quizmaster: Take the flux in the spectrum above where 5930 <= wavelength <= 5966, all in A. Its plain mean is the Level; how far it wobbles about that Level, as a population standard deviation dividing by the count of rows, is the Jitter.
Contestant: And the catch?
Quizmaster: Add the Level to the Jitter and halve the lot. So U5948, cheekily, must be 13.5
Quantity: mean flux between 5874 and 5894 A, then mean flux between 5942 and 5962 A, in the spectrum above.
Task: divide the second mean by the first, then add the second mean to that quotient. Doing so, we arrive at 26.8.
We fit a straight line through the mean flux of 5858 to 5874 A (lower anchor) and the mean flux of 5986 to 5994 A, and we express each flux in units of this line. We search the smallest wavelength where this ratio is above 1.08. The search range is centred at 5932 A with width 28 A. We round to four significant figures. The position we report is 5920 A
